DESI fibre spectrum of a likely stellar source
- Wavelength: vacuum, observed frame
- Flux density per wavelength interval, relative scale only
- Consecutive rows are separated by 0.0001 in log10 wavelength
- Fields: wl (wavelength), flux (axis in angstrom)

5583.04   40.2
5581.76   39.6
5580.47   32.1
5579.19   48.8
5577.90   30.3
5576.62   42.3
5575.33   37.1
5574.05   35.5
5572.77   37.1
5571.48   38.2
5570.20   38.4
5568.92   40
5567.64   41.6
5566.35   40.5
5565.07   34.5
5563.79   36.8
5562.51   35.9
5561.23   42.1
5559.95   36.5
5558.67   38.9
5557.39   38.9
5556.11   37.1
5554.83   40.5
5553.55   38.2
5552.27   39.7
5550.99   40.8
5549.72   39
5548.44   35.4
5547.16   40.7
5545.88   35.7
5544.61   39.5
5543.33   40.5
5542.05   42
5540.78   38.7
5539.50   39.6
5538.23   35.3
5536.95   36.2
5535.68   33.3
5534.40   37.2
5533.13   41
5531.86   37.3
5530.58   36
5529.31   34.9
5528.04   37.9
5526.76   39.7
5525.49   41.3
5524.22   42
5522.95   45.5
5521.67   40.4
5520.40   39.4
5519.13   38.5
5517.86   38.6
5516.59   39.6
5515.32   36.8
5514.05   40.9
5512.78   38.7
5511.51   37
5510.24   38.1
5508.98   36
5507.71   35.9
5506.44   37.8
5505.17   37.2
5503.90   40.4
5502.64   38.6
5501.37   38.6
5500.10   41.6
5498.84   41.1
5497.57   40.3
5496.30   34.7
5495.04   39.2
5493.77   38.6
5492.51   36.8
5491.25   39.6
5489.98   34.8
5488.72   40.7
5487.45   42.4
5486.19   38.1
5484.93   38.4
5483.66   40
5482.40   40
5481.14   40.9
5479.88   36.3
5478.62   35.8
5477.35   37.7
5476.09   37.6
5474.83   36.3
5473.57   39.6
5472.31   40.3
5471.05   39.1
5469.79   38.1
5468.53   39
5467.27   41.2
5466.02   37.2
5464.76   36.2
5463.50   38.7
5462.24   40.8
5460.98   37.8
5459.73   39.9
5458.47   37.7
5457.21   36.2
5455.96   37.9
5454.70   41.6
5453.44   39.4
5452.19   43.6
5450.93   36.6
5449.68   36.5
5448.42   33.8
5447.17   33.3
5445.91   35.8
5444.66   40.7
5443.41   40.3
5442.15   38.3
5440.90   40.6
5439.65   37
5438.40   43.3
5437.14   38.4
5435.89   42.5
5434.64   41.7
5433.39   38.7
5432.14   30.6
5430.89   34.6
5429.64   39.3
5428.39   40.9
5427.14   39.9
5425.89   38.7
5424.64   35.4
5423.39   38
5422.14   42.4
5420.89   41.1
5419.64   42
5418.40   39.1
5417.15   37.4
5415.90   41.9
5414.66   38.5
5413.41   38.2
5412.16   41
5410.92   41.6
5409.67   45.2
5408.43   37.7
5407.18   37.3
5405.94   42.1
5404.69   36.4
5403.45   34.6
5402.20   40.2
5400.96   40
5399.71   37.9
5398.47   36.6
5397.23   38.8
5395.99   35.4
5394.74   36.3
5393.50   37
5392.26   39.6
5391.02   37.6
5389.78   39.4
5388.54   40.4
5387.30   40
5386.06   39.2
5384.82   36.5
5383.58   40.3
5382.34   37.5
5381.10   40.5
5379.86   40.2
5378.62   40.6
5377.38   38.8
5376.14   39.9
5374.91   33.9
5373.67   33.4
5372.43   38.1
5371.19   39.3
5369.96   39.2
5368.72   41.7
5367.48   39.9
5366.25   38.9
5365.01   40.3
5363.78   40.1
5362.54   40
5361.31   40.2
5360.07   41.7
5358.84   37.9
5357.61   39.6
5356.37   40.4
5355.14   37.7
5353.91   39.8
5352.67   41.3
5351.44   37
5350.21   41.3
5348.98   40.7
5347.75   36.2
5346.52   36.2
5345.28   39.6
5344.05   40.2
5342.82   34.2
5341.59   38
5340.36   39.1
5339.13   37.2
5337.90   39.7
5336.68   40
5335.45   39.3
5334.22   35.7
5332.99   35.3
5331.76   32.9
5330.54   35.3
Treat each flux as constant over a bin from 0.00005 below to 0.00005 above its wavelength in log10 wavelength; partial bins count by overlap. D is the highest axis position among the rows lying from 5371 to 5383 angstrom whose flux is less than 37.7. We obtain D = 5382.34 angstrom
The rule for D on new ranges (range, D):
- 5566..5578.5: 5577.90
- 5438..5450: 5449.68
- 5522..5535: 5534.40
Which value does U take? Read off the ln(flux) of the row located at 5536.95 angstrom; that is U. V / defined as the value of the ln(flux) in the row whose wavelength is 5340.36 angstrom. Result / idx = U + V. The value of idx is 7.26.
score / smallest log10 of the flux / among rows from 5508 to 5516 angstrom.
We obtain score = 1.556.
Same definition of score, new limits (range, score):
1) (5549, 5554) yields 1.582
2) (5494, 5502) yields 1.540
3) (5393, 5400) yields 1.549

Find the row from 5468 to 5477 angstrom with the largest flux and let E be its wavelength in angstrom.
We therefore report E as 5472.31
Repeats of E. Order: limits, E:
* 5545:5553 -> 5550.99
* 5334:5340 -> 5336.68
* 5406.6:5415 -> 5409.67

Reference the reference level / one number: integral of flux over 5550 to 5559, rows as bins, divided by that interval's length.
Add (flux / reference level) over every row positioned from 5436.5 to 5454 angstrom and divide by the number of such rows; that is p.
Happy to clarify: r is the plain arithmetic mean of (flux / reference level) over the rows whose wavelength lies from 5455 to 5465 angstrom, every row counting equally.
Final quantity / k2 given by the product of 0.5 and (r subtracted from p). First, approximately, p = 0.98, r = 0.97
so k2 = 0.0032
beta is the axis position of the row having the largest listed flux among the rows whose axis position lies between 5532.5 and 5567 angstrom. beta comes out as 5561.23 angstrom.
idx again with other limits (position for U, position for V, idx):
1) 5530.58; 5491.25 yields 7.26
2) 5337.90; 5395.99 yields 7.25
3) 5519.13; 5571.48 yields 7.29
